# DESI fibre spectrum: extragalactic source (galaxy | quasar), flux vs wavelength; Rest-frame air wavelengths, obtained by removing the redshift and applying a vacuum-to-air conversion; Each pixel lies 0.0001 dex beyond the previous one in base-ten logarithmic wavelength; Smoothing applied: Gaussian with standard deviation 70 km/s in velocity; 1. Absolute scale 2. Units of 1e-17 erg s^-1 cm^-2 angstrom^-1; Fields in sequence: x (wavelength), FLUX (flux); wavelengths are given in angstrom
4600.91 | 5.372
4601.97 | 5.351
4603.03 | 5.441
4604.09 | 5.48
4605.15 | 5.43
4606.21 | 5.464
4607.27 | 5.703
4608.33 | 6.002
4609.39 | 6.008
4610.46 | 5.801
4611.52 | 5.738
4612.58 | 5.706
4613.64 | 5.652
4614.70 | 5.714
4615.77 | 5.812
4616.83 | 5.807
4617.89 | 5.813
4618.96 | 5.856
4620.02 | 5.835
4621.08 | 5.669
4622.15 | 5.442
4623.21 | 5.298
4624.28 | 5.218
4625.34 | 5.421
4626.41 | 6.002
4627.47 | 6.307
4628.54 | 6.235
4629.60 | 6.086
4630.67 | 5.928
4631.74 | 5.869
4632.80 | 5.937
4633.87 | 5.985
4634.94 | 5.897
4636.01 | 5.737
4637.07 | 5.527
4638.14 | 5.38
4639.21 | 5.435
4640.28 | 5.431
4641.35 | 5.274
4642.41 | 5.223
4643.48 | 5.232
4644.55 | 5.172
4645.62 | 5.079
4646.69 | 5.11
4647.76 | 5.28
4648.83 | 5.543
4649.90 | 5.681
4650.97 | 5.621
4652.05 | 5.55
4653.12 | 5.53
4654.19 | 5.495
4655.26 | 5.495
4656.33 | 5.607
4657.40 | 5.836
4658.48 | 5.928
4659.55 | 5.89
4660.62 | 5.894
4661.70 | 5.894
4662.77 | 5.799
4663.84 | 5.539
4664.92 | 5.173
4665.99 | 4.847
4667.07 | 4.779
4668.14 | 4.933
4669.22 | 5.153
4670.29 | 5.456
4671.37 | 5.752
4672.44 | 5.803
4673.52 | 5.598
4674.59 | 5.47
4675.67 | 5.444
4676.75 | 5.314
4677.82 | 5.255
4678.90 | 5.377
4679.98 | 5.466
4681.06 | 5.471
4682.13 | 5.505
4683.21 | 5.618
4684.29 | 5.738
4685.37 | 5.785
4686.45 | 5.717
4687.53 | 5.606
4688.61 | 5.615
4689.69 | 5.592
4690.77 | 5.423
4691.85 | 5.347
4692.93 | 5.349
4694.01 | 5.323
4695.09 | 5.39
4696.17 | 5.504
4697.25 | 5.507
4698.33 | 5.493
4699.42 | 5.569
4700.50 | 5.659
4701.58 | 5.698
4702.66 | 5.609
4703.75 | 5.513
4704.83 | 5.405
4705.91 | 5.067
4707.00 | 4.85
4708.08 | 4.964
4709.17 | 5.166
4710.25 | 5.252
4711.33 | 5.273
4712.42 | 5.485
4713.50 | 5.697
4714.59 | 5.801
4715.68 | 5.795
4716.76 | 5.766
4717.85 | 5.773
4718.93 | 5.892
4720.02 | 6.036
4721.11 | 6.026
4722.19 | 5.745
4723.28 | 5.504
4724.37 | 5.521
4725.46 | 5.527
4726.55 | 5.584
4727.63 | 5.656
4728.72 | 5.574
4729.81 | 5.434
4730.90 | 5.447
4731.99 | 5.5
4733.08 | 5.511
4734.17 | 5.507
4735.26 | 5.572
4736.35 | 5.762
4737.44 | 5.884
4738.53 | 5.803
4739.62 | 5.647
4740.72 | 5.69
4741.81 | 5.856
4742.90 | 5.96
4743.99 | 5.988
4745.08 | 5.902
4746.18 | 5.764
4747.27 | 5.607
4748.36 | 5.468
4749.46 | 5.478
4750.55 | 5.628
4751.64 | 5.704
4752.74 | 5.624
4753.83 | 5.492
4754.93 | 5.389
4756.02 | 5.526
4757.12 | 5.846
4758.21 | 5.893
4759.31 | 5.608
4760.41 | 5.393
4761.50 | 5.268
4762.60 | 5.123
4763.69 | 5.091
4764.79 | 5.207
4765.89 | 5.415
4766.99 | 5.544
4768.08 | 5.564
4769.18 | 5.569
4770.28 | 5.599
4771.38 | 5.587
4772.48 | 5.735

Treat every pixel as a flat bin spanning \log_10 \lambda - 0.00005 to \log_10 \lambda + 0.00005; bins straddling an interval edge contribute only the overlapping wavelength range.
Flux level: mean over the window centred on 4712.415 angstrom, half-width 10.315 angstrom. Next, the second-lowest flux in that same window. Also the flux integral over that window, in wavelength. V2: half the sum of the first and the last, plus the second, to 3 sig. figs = 64.8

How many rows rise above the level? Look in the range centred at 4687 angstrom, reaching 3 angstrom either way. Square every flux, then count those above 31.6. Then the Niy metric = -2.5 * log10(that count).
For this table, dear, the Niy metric -1.19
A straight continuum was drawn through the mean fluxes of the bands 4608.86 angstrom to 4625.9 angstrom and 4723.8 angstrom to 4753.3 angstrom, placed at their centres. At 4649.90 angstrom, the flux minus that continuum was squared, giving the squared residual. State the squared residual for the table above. 0.000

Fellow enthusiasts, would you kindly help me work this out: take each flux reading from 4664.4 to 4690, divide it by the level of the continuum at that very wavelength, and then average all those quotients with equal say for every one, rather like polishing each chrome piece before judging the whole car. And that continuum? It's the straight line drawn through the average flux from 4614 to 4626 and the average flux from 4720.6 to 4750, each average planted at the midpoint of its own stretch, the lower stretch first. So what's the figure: 0.96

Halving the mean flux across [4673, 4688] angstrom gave 2.76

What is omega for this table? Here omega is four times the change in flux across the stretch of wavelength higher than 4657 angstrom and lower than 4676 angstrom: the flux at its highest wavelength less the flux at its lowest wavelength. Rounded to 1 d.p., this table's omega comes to -1.6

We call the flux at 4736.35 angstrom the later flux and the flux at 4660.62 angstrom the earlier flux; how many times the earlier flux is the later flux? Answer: 0.98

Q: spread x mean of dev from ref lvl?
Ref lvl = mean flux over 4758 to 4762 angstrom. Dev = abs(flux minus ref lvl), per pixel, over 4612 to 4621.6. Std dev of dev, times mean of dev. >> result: 0.02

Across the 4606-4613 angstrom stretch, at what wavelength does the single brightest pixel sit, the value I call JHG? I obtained 4609.39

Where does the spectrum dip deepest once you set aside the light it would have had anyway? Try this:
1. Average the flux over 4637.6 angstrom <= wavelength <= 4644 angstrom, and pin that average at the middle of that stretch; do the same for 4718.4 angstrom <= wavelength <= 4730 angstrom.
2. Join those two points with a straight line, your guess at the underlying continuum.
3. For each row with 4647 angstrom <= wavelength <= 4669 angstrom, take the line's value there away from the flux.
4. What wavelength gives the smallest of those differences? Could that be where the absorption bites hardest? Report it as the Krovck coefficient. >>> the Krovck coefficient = 4667.07 angstrom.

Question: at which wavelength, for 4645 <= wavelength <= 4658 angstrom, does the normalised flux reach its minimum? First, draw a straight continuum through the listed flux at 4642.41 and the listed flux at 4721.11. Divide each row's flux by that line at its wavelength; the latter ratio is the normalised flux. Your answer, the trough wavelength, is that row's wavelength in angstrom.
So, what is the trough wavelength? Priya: 4645.62 angstrom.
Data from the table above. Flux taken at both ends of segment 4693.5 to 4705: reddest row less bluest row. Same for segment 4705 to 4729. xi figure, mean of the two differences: 0.29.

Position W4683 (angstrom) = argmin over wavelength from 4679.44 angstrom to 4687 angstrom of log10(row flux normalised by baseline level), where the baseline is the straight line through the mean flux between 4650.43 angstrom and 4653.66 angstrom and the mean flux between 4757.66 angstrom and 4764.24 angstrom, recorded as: 4679.98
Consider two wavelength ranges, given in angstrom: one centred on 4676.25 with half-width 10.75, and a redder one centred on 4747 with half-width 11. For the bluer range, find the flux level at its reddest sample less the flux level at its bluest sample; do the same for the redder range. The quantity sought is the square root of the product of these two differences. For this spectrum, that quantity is 0.27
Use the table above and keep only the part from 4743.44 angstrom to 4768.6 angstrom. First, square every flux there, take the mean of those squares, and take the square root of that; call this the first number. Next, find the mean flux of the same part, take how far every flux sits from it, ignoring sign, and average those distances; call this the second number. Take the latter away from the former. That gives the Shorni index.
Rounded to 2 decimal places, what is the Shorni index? 5.36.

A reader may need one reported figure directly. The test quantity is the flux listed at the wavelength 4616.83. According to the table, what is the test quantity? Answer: 5.807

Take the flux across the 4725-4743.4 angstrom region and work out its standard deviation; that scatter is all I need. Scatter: 0.16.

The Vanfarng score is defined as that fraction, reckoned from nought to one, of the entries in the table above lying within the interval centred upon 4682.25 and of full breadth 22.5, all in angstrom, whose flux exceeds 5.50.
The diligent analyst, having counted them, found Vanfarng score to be 0.524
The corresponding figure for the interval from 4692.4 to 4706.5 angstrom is 0.538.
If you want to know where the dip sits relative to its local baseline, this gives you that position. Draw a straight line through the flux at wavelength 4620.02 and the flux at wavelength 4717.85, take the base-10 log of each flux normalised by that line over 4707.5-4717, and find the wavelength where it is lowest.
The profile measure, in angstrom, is 4708.08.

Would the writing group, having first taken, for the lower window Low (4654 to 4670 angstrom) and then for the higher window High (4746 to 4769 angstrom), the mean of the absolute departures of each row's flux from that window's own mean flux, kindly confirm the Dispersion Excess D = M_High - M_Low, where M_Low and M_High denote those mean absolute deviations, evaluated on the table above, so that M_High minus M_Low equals -0.17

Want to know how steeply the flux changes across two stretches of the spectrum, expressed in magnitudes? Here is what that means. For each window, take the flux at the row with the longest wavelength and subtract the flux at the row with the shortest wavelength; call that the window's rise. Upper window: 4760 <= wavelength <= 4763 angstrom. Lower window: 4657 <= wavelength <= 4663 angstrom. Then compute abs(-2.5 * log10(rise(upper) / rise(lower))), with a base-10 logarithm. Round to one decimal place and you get 2.2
